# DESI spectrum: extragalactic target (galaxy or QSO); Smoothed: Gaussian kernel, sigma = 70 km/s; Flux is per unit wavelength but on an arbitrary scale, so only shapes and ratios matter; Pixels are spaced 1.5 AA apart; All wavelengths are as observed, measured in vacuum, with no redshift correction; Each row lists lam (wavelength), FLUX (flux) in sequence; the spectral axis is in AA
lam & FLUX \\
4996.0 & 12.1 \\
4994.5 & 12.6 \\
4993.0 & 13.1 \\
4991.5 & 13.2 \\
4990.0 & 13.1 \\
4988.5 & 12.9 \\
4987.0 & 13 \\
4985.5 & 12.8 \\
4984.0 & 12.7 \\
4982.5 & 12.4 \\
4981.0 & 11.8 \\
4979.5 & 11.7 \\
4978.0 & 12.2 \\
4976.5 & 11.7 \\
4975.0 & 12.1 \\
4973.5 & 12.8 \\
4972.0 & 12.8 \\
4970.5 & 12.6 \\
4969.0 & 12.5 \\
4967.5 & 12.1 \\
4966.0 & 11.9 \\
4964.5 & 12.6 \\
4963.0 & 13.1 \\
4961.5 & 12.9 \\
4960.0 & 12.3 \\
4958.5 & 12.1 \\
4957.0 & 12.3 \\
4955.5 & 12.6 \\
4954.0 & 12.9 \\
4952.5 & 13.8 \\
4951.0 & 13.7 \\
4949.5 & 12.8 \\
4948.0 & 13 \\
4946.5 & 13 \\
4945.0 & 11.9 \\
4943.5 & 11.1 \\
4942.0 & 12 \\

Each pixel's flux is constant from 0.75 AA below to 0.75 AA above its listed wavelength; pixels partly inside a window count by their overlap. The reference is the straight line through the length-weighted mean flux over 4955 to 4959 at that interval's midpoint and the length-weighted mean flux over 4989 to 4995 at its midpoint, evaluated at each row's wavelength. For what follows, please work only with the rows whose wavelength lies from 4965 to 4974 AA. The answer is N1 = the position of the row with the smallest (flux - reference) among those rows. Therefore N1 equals 4966.0 AA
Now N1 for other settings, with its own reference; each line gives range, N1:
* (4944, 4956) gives 4945.0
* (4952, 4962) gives 4958.5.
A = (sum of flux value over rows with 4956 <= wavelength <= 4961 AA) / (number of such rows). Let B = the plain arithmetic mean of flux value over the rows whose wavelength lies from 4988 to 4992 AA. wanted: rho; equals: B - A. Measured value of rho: 0.83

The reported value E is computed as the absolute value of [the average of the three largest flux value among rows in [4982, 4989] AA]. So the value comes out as 12.9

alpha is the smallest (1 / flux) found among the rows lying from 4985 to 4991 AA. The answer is 0.0763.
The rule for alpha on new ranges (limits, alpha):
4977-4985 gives 0.0787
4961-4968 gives 0.0763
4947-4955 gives 0.0725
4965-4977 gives 0.0781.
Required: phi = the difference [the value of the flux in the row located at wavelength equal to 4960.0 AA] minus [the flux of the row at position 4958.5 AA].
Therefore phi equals 0.2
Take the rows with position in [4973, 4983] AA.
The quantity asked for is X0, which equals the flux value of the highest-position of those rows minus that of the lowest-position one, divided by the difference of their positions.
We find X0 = -0.04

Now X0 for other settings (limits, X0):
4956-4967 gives -0.04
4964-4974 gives 0.02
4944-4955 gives 0.11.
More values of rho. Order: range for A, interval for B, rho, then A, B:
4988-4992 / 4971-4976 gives -0.50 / 13.1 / 12.6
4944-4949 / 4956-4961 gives -0.40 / 12.6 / 12.2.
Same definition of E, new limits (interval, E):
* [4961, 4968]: 12.9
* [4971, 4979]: 12.6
